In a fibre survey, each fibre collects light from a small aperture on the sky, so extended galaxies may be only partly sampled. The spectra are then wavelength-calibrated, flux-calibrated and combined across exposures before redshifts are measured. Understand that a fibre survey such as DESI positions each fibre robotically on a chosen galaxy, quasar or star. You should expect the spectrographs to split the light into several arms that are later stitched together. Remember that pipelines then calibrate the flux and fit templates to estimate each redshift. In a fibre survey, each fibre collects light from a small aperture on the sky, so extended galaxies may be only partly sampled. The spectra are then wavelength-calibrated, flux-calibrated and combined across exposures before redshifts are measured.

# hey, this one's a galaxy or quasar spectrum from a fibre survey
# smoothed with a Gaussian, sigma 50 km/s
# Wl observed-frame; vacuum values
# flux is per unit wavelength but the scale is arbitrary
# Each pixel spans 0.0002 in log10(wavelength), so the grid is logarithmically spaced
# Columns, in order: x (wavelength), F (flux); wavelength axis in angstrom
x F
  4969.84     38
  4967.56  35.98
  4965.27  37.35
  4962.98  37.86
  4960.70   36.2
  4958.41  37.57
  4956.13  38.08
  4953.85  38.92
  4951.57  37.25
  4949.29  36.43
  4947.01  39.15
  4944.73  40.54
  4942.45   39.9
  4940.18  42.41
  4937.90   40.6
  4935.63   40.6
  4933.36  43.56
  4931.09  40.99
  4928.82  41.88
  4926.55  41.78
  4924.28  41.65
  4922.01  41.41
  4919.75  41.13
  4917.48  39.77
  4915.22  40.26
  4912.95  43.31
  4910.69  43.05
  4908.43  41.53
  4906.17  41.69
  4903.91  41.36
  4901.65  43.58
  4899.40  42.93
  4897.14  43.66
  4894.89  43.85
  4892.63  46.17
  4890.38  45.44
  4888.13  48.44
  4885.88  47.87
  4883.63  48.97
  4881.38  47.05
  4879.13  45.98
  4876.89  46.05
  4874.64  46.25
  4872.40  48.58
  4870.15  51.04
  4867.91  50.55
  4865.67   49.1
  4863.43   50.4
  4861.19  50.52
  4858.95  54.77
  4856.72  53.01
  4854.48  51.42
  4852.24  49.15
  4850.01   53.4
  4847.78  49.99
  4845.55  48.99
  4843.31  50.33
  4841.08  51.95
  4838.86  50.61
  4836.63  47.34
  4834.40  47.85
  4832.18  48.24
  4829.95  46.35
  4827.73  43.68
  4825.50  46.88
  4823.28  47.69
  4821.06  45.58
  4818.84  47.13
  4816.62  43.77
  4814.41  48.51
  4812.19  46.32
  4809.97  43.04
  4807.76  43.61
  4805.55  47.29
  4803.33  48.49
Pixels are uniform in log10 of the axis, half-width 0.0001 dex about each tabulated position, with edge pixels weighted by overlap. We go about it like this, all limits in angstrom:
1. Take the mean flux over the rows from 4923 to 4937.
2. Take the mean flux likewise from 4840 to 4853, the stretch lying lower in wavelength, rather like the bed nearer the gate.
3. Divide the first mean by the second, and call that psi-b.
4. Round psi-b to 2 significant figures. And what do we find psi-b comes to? 0.82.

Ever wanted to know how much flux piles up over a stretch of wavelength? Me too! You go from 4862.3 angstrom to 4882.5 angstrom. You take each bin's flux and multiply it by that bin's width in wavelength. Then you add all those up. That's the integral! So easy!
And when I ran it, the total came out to 976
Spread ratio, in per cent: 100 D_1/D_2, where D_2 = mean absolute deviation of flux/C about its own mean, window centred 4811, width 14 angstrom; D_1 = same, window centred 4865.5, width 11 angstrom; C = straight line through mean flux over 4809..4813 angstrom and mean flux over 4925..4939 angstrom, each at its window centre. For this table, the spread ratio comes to 26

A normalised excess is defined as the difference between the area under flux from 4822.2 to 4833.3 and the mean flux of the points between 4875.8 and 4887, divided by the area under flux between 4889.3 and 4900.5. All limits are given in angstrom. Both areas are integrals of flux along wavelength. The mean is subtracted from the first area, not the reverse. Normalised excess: 0.94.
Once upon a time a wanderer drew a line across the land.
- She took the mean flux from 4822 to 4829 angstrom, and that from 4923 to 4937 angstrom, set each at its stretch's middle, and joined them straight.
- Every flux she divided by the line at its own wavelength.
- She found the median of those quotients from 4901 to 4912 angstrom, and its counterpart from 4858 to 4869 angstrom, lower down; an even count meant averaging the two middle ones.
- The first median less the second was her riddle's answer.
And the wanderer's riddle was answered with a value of -0.16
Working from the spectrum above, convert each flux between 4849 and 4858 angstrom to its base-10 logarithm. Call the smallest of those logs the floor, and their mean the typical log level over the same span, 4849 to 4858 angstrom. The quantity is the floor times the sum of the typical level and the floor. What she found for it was 5.76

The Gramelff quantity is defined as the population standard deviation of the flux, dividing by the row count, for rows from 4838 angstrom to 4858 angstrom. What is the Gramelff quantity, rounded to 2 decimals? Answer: 1.49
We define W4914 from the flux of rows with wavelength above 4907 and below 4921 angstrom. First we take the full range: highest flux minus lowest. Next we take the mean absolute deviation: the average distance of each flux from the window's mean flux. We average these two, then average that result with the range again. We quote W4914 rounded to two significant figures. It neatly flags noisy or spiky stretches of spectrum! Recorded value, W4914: 2.9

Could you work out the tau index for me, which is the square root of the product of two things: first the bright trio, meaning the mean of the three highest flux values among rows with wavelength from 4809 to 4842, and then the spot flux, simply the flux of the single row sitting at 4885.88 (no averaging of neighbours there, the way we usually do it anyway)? 49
